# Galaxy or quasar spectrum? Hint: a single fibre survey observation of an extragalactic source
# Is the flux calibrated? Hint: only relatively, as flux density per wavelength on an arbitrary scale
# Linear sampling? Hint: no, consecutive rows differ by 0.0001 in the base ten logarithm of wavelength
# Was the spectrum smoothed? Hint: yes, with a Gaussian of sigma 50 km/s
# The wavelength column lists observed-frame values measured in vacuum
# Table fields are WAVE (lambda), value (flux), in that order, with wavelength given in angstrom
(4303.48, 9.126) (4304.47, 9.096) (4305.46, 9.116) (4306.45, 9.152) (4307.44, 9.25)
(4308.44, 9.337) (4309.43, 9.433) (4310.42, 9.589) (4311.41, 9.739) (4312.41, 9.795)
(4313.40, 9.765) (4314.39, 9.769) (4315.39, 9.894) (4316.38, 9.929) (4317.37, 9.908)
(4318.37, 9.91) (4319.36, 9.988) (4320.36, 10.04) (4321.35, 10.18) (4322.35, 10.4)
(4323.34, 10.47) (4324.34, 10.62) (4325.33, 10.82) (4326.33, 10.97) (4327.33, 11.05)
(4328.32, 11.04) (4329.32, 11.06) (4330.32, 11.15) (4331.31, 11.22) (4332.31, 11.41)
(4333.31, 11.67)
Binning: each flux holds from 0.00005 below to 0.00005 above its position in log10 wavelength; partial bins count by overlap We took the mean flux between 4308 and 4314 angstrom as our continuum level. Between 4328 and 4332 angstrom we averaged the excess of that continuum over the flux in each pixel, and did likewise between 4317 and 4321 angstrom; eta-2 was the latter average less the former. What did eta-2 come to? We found 1.16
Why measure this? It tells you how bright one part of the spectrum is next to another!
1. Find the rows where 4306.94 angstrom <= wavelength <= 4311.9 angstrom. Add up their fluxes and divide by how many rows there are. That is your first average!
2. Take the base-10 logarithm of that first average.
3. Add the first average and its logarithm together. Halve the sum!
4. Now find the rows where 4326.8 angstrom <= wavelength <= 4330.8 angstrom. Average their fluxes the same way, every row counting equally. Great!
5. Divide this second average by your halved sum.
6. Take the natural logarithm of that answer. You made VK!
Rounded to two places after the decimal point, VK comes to 0.75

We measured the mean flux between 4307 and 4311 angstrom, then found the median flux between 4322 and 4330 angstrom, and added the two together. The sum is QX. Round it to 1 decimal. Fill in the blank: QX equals 20.3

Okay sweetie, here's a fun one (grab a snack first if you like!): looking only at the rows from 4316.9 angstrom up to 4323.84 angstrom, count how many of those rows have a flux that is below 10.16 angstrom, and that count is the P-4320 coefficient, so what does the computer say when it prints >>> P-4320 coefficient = 4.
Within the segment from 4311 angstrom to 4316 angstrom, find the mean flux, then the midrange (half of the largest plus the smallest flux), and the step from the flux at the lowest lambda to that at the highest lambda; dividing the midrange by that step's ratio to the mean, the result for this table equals 620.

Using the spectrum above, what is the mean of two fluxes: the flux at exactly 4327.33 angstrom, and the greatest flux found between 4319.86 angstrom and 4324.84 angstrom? 10.8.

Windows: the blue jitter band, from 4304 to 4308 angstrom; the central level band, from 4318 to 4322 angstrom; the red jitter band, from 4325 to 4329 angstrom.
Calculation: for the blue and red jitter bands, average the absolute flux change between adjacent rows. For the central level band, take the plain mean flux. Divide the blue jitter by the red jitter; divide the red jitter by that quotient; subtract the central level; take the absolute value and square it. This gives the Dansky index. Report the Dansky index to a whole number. 98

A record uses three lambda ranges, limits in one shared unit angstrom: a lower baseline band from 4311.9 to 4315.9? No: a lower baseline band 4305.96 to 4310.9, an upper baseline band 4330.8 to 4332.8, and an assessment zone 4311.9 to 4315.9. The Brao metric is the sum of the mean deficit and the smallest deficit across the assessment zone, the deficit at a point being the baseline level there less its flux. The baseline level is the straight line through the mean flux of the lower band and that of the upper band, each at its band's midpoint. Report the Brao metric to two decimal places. -0.10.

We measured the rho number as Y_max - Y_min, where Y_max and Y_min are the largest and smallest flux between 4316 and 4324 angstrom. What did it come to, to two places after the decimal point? 0.56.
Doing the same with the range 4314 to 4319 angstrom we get 0.16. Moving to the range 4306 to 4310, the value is 0.28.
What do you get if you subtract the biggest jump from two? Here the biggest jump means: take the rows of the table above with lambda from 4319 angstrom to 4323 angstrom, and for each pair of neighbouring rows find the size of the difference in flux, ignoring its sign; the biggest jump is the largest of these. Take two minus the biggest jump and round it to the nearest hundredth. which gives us 1.78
